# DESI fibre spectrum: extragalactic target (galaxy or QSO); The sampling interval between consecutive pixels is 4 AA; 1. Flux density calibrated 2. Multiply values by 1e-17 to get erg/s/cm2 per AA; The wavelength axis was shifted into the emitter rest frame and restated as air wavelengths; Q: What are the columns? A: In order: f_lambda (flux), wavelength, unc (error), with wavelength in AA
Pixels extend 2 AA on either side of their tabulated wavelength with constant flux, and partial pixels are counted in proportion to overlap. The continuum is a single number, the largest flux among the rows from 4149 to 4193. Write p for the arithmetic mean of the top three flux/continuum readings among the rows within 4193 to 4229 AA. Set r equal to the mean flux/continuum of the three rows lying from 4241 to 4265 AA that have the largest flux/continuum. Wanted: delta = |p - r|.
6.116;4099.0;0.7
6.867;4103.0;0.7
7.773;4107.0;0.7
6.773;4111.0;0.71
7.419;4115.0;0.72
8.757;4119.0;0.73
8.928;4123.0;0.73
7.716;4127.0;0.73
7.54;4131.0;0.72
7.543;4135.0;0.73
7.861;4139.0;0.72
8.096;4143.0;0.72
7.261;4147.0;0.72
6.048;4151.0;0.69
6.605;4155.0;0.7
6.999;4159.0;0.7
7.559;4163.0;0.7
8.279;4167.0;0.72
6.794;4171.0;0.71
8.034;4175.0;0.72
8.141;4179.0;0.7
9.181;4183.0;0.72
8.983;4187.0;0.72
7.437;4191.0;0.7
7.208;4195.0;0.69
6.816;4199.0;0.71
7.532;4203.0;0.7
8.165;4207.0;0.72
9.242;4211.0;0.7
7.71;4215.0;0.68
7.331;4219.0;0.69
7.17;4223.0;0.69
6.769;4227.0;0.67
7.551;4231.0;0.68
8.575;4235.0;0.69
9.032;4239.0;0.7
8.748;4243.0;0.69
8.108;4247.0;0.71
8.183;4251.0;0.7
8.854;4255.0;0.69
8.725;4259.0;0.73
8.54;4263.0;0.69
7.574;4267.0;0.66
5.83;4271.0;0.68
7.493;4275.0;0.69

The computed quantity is 0.044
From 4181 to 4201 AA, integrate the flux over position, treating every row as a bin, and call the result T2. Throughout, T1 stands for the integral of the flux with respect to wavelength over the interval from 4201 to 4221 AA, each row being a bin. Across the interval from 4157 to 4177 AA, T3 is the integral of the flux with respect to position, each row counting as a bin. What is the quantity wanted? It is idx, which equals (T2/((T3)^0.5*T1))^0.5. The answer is 0.284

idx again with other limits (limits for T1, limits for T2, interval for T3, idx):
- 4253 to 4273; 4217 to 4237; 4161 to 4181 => 0.276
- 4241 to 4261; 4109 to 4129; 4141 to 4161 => 0.280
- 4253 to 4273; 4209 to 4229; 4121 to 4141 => 0.277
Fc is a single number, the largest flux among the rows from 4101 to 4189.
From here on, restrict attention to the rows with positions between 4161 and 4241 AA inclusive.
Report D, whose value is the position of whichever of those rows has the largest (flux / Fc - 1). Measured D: 4211.0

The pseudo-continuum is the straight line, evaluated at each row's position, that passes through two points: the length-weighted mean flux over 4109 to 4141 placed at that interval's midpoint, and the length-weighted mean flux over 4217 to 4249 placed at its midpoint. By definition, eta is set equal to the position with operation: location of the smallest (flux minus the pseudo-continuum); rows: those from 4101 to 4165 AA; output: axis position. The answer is 4151.0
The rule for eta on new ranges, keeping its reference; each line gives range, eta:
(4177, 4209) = 4199.0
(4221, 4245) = 4227.0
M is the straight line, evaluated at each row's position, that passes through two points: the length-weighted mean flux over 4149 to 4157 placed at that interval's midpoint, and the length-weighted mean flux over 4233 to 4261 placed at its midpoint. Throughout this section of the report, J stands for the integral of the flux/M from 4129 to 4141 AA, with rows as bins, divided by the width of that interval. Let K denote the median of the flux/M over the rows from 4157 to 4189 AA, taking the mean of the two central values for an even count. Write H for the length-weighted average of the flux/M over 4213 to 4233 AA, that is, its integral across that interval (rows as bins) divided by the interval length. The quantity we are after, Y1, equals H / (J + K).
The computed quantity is 0.37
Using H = 0.91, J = 1.30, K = 1.17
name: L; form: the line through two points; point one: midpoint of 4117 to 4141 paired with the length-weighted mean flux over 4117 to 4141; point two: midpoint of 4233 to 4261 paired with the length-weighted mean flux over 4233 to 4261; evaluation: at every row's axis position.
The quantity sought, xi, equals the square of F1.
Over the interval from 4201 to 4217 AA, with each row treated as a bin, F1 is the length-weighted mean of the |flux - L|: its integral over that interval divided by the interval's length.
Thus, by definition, 0.45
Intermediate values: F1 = 0.67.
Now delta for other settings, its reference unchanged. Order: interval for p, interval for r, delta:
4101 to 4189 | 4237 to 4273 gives 0.017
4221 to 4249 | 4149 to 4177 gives 0.090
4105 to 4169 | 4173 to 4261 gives 0.054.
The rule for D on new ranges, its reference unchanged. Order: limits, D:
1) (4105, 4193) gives 4183.0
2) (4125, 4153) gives 4143.0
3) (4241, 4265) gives 4255.0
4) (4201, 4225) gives 4211.0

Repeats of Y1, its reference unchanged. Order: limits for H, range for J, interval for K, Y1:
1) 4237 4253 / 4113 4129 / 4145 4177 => 0.38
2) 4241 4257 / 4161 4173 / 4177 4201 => 0.44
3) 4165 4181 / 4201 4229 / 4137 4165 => 0.54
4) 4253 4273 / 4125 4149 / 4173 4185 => 0.36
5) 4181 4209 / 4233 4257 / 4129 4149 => 0.47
